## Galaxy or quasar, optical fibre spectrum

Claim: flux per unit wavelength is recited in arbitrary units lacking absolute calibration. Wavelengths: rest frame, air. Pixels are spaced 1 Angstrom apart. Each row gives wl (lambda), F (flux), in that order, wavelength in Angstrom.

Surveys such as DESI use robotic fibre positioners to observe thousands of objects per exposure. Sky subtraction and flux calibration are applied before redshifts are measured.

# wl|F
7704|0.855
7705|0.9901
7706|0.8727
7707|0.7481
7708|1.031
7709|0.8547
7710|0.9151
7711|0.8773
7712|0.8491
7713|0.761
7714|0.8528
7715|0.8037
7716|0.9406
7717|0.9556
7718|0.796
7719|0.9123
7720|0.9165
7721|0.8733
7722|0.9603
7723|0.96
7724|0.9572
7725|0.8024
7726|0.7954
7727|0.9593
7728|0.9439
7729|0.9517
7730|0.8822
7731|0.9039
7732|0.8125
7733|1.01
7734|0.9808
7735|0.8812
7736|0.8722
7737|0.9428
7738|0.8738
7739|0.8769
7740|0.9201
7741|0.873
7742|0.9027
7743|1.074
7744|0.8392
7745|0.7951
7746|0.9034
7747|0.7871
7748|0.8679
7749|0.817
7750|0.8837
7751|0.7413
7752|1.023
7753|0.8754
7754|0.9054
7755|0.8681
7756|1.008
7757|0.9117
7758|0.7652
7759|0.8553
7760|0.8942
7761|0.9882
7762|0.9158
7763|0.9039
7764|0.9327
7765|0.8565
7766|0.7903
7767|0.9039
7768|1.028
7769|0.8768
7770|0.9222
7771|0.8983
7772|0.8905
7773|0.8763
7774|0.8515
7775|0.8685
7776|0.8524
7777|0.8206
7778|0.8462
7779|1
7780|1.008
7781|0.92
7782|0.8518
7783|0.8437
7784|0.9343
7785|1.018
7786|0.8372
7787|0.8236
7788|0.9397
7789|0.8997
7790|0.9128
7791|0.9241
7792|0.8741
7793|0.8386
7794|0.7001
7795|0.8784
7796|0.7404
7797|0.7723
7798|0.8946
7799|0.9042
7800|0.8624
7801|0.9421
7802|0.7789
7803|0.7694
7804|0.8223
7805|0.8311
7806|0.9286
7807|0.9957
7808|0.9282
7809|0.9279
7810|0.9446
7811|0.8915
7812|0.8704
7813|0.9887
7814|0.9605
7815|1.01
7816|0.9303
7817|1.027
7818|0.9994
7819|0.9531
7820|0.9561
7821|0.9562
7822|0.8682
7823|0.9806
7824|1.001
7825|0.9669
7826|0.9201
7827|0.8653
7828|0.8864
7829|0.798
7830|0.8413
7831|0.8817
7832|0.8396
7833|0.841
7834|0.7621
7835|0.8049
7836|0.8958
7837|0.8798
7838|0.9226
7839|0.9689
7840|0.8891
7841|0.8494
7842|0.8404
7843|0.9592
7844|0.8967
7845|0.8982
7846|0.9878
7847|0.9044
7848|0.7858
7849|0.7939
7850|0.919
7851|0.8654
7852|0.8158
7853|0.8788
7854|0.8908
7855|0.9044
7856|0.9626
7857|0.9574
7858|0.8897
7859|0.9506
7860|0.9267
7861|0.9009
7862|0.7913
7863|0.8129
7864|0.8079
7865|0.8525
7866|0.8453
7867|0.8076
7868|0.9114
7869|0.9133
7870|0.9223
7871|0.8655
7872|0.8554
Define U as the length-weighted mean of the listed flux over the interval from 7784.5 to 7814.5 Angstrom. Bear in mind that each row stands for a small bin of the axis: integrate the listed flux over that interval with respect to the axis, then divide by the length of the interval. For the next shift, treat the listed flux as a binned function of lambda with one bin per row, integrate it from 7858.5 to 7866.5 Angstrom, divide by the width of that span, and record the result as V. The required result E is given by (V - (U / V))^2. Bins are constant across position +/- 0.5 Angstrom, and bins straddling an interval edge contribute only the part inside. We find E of 0.026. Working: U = 0.880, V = 0.861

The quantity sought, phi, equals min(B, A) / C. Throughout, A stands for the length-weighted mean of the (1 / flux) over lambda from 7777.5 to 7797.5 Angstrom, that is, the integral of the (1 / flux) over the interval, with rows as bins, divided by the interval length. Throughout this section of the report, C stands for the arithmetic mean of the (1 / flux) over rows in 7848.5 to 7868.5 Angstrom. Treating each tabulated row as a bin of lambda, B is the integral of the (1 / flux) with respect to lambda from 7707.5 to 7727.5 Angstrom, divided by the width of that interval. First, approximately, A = 1.15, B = 1.13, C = 1.15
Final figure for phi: 0.99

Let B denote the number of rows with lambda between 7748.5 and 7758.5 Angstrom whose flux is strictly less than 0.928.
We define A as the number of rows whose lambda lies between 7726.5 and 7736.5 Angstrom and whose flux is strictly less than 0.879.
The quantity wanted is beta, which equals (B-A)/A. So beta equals 3.00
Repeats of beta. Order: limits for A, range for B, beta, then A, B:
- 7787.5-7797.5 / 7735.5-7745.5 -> 0.33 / 6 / 8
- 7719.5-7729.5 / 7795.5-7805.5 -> 2.00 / 3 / 9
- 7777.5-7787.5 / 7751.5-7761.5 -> 0.40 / 5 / 7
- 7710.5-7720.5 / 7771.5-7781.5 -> 0.33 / 6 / 8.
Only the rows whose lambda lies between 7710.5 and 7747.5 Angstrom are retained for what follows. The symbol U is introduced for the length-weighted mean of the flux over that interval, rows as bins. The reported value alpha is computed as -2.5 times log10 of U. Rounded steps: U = 0.892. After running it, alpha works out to 0.12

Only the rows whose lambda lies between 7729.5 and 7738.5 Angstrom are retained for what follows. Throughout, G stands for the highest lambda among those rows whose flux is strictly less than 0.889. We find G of 7738 Angstrom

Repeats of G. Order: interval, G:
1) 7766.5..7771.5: 7769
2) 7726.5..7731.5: 7730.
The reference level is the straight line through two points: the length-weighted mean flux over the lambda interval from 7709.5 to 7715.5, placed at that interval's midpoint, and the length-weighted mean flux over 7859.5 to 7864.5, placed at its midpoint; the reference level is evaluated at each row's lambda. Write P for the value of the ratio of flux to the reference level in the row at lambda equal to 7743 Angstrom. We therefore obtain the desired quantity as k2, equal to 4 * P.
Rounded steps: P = 1.27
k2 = 5.09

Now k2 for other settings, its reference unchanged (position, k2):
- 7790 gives 4.32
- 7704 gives 4.06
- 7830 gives 3.97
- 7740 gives 4.36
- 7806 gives 4.39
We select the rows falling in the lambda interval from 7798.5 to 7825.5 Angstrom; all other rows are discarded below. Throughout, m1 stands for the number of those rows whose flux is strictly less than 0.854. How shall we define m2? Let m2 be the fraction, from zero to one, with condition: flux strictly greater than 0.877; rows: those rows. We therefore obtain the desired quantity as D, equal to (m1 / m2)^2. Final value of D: 29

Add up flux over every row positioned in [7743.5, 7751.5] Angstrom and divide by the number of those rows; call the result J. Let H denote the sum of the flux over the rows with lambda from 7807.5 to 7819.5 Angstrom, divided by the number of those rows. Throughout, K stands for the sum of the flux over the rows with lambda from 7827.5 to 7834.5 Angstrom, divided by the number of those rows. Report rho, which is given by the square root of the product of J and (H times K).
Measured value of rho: 0.813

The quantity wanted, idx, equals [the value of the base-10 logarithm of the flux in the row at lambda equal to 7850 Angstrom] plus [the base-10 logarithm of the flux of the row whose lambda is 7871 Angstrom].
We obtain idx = -0.10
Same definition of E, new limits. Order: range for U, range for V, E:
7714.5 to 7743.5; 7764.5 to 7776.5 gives 0.020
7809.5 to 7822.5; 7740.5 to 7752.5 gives 0.044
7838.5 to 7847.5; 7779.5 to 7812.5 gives 0.025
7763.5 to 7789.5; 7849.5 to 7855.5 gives 0.020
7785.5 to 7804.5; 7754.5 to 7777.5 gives 0.004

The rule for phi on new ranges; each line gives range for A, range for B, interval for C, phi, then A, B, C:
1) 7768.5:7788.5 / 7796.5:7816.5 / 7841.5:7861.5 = 1.00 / 1.12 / 1.12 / 1.12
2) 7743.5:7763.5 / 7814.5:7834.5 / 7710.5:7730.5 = 0.97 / 1.15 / 1.10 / 1.13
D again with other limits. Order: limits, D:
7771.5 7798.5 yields 729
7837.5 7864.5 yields 144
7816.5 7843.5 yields 161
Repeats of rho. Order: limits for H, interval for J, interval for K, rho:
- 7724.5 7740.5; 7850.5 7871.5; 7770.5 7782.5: 0.840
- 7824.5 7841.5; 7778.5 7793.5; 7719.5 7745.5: 0.847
